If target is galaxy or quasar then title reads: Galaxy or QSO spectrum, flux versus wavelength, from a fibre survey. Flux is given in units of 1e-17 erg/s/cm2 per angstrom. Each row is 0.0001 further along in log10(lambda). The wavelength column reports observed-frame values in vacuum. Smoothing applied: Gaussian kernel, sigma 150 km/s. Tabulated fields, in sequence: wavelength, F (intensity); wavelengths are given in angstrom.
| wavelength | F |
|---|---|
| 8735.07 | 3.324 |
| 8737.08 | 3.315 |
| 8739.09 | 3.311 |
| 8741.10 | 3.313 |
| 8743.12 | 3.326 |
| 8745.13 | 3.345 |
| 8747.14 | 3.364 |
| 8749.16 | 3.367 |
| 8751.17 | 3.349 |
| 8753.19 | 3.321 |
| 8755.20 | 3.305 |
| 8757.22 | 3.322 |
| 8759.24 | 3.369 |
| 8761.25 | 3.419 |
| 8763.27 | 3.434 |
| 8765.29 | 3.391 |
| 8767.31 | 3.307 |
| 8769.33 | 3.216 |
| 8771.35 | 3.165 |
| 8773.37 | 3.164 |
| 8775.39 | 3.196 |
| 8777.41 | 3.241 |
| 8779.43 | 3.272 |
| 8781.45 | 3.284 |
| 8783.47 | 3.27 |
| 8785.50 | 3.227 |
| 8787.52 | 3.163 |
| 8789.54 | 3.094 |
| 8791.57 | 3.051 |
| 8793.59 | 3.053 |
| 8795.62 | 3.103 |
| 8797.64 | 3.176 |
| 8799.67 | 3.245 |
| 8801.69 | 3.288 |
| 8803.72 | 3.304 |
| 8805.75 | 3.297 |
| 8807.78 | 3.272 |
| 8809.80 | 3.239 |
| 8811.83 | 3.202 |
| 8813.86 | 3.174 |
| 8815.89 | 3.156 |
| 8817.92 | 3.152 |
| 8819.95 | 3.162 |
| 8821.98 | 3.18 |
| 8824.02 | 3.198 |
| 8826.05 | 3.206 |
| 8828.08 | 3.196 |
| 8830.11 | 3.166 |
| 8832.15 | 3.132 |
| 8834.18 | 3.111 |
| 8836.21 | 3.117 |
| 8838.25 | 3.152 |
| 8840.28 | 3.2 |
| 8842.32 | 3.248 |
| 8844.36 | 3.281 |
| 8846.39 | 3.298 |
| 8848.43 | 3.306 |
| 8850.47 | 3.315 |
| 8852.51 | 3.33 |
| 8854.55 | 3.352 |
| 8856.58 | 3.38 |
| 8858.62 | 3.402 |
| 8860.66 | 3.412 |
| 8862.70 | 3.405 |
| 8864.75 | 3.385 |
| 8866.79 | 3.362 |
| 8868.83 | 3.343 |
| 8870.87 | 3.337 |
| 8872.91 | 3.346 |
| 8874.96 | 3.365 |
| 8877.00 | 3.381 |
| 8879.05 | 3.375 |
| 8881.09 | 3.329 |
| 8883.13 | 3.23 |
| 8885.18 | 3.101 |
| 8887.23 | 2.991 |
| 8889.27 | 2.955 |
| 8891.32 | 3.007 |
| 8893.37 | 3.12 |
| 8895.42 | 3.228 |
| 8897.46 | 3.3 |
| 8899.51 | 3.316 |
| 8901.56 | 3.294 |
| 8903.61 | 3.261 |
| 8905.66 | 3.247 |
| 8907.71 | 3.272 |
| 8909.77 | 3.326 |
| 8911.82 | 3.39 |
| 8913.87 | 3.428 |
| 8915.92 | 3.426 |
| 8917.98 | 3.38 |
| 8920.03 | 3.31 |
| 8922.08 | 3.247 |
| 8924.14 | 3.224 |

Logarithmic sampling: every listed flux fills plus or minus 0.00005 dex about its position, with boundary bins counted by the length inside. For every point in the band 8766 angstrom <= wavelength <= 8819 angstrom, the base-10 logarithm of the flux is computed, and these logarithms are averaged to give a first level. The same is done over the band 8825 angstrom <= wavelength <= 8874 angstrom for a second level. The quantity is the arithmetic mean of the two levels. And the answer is 0.511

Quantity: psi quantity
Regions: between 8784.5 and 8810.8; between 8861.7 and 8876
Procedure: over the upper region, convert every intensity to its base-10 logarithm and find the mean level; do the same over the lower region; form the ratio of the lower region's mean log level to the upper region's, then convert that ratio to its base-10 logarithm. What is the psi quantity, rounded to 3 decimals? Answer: -0.019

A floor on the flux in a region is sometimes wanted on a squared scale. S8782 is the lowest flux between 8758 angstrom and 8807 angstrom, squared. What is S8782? 9.3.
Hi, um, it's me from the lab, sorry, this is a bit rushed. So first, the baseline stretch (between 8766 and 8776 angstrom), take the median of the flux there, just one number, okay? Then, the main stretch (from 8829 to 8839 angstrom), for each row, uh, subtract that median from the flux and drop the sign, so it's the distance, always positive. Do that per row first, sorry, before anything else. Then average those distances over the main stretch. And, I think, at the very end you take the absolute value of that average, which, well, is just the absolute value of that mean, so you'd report 0.060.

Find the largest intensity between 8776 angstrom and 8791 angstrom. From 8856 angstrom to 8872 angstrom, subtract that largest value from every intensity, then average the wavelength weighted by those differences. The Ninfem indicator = 8862.7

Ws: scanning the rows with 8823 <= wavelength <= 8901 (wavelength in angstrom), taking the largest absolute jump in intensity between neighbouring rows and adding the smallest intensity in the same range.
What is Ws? 3.08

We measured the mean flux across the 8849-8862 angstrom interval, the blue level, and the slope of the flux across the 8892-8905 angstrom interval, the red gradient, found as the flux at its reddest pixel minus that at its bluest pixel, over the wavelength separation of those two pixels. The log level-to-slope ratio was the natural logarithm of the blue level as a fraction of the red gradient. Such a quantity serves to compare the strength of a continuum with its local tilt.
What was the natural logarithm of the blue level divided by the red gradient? 5.5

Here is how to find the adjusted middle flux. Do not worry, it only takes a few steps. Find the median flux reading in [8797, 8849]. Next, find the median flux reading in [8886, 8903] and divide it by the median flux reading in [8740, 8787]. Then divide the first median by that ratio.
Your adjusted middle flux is 3.3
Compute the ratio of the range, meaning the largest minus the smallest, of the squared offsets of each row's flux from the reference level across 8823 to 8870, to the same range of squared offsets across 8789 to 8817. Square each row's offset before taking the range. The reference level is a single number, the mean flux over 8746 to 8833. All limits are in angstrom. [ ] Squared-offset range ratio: 0.9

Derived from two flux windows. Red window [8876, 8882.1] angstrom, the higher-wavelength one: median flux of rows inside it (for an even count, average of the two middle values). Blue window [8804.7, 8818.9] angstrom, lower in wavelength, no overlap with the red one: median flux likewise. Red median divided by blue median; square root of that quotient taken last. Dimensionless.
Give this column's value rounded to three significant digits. 1.03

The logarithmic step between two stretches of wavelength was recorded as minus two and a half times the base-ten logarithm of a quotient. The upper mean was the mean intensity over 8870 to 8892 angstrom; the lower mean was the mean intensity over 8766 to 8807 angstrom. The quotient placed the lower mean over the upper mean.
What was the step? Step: 0.00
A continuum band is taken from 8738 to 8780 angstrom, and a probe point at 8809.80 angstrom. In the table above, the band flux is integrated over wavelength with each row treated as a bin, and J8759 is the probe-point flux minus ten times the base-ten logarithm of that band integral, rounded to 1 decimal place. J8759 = -18.2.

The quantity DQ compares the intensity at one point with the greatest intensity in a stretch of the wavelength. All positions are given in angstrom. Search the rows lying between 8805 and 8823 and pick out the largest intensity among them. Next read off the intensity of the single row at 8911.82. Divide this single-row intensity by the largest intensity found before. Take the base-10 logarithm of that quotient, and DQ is 0.012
